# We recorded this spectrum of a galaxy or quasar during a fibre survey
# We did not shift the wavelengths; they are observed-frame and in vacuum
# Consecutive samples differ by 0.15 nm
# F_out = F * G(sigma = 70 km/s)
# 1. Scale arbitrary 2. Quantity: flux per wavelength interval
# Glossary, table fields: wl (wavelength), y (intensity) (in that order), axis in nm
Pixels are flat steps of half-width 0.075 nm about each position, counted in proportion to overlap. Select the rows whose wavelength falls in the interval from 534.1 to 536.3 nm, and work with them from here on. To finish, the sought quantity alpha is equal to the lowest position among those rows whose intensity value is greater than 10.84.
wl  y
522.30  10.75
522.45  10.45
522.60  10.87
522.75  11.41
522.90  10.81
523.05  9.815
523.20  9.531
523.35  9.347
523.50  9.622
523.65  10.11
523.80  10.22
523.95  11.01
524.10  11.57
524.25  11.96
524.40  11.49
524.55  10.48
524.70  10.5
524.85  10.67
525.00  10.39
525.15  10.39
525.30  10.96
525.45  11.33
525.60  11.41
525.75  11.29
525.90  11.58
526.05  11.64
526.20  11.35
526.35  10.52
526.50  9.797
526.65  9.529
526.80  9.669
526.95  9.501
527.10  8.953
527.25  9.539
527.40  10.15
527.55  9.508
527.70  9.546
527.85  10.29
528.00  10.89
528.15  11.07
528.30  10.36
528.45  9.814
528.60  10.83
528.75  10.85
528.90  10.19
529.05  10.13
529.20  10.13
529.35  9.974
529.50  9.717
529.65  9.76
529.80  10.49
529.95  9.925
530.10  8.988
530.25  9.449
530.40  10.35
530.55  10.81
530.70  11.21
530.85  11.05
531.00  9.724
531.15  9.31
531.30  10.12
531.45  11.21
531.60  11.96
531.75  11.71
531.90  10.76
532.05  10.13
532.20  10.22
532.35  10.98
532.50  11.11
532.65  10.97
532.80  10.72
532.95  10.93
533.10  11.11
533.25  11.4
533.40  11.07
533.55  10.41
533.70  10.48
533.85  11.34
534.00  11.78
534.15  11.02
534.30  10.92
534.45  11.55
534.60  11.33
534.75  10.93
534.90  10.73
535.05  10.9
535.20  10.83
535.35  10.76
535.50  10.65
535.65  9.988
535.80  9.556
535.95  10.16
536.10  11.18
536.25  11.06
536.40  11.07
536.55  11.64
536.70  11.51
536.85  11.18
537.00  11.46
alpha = 534.15 nm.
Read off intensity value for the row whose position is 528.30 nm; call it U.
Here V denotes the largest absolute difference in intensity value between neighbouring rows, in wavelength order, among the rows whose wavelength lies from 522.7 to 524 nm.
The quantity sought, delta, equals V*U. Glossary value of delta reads 10.3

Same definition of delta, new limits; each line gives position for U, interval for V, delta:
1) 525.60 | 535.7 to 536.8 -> 11.6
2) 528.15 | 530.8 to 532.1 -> 14.7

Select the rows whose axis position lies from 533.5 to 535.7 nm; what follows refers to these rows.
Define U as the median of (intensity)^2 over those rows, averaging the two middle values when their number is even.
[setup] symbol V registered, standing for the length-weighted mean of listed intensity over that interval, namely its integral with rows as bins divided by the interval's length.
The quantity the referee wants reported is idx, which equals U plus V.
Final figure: 130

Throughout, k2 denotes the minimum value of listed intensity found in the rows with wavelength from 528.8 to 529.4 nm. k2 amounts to 9.974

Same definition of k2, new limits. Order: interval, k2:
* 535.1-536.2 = 9.556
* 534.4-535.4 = 10.73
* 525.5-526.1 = 11.29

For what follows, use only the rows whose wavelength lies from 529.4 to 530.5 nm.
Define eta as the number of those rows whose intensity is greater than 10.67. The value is 0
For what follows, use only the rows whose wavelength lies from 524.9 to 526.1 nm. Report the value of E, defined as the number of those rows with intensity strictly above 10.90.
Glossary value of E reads 6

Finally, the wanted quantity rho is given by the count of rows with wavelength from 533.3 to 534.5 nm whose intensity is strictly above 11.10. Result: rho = 3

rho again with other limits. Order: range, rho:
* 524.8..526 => 4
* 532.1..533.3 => 3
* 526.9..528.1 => 0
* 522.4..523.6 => 1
